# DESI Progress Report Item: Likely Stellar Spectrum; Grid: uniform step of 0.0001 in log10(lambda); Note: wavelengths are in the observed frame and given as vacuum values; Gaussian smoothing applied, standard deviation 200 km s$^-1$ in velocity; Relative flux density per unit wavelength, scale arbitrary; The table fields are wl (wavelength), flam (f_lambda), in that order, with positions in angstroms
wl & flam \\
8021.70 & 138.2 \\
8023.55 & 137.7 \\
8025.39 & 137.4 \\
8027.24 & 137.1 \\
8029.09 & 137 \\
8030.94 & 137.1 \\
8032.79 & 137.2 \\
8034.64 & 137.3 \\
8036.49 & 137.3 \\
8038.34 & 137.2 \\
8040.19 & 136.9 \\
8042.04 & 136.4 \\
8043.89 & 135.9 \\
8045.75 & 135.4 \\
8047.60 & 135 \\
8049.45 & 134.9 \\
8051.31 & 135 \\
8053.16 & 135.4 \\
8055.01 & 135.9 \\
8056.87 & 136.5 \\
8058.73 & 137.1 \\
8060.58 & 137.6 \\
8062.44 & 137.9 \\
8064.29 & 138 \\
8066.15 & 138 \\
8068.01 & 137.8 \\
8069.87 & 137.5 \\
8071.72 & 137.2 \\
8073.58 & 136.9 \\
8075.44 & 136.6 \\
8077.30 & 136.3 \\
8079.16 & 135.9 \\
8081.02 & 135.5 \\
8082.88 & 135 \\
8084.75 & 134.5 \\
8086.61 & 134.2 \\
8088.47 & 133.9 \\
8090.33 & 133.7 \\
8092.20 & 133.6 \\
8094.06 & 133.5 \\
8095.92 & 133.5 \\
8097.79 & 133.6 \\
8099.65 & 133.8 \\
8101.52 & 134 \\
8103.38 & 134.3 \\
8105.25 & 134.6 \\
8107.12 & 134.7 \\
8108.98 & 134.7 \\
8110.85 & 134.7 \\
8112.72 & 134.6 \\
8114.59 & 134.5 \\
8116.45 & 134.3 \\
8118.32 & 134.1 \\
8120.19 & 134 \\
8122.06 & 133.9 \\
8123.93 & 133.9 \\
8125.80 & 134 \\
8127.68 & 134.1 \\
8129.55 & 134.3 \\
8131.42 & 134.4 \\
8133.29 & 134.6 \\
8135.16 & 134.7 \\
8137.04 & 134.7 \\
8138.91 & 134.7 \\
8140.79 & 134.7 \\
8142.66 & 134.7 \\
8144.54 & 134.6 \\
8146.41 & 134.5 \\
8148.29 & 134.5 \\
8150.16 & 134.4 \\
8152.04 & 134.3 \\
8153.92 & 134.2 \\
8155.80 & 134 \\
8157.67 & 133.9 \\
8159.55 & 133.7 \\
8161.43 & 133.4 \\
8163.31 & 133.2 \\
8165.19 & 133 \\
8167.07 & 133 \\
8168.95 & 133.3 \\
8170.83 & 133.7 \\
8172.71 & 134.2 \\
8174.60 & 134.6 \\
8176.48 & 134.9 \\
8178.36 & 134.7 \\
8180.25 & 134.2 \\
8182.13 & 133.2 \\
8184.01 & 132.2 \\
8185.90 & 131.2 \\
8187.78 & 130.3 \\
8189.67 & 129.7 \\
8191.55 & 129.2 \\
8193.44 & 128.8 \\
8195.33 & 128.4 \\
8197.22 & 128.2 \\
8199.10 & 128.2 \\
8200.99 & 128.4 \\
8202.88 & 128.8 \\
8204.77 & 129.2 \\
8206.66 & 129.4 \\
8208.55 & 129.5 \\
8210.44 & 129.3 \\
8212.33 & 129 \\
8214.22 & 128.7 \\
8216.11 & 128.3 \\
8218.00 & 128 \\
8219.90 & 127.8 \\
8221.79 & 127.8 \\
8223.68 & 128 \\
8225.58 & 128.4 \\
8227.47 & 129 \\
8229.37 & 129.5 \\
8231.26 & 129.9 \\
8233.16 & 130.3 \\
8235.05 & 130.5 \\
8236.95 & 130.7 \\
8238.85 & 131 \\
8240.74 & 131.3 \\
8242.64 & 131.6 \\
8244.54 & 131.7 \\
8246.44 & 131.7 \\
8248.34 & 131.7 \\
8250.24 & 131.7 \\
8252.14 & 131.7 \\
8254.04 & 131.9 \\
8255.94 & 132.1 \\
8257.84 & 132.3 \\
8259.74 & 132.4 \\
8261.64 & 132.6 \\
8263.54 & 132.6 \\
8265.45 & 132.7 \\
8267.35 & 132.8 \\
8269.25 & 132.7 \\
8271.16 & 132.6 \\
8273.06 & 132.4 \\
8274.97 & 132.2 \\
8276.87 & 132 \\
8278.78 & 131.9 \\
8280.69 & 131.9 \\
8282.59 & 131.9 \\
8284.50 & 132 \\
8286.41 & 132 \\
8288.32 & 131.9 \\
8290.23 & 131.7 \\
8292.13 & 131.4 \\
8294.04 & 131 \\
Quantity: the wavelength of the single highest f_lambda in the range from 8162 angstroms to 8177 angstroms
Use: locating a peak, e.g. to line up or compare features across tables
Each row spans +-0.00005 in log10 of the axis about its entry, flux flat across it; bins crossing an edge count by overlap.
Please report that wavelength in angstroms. 8176.48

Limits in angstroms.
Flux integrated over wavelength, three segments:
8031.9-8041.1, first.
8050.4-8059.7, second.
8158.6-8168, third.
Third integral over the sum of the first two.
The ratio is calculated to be 0.495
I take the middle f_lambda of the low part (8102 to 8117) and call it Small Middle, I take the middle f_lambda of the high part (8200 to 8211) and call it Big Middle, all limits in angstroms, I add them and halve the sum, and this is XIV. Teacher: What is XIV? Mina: 132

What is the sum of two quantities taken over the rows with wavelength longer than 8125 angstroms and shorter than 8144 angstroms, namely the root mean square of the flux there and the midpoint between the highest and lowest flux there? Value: 269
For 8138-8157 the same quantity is 269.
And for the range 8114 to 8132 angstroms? 268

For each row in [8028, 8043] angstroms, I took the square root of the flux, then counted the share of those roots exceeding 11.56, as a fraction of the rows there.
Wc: 1.0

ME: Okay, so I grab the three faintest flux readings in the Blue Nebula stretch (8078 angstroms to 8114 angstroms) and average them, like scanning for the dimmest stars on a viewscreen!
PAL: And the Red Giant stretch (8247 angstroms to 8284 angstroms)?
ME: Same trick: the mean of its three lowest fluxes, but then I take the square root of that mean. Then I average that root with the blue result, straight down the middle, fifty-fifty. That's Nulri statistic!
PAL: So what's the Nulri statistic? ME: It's 72.5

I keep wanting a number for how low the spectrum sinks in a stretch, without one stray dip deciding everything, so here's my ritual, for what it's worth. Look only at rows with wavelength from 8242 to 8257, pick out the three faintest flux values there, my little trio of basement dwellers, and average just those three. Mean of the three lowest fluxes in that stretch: 132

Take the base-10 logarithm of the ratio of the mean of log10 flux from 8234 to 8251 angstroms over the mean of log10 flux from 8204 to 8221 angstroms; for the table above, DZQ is 0.0017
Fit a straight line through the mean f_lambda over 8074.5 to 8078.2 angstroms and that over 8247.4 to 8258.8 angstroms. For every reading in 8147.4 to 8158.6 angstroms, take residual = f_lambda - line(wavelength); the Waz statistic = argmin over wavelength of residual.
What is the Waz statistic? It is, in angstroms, 8157.67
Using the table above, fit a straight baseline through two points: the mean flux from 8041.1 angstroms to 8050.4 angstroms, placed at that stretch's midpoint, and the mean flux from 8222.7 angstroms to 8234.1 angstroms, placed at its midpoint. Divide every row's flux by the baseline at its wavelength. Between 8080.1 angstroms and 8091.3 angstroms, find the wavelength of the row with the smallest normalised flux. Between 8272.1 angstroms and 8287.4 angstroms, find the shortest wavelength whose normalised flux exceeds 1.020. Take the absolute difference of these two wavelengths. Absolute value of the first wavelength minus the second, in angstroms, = 182.7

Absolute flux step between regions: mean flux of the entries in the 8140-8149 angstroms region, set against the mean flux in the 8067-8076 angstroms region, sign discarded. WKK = 2.6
